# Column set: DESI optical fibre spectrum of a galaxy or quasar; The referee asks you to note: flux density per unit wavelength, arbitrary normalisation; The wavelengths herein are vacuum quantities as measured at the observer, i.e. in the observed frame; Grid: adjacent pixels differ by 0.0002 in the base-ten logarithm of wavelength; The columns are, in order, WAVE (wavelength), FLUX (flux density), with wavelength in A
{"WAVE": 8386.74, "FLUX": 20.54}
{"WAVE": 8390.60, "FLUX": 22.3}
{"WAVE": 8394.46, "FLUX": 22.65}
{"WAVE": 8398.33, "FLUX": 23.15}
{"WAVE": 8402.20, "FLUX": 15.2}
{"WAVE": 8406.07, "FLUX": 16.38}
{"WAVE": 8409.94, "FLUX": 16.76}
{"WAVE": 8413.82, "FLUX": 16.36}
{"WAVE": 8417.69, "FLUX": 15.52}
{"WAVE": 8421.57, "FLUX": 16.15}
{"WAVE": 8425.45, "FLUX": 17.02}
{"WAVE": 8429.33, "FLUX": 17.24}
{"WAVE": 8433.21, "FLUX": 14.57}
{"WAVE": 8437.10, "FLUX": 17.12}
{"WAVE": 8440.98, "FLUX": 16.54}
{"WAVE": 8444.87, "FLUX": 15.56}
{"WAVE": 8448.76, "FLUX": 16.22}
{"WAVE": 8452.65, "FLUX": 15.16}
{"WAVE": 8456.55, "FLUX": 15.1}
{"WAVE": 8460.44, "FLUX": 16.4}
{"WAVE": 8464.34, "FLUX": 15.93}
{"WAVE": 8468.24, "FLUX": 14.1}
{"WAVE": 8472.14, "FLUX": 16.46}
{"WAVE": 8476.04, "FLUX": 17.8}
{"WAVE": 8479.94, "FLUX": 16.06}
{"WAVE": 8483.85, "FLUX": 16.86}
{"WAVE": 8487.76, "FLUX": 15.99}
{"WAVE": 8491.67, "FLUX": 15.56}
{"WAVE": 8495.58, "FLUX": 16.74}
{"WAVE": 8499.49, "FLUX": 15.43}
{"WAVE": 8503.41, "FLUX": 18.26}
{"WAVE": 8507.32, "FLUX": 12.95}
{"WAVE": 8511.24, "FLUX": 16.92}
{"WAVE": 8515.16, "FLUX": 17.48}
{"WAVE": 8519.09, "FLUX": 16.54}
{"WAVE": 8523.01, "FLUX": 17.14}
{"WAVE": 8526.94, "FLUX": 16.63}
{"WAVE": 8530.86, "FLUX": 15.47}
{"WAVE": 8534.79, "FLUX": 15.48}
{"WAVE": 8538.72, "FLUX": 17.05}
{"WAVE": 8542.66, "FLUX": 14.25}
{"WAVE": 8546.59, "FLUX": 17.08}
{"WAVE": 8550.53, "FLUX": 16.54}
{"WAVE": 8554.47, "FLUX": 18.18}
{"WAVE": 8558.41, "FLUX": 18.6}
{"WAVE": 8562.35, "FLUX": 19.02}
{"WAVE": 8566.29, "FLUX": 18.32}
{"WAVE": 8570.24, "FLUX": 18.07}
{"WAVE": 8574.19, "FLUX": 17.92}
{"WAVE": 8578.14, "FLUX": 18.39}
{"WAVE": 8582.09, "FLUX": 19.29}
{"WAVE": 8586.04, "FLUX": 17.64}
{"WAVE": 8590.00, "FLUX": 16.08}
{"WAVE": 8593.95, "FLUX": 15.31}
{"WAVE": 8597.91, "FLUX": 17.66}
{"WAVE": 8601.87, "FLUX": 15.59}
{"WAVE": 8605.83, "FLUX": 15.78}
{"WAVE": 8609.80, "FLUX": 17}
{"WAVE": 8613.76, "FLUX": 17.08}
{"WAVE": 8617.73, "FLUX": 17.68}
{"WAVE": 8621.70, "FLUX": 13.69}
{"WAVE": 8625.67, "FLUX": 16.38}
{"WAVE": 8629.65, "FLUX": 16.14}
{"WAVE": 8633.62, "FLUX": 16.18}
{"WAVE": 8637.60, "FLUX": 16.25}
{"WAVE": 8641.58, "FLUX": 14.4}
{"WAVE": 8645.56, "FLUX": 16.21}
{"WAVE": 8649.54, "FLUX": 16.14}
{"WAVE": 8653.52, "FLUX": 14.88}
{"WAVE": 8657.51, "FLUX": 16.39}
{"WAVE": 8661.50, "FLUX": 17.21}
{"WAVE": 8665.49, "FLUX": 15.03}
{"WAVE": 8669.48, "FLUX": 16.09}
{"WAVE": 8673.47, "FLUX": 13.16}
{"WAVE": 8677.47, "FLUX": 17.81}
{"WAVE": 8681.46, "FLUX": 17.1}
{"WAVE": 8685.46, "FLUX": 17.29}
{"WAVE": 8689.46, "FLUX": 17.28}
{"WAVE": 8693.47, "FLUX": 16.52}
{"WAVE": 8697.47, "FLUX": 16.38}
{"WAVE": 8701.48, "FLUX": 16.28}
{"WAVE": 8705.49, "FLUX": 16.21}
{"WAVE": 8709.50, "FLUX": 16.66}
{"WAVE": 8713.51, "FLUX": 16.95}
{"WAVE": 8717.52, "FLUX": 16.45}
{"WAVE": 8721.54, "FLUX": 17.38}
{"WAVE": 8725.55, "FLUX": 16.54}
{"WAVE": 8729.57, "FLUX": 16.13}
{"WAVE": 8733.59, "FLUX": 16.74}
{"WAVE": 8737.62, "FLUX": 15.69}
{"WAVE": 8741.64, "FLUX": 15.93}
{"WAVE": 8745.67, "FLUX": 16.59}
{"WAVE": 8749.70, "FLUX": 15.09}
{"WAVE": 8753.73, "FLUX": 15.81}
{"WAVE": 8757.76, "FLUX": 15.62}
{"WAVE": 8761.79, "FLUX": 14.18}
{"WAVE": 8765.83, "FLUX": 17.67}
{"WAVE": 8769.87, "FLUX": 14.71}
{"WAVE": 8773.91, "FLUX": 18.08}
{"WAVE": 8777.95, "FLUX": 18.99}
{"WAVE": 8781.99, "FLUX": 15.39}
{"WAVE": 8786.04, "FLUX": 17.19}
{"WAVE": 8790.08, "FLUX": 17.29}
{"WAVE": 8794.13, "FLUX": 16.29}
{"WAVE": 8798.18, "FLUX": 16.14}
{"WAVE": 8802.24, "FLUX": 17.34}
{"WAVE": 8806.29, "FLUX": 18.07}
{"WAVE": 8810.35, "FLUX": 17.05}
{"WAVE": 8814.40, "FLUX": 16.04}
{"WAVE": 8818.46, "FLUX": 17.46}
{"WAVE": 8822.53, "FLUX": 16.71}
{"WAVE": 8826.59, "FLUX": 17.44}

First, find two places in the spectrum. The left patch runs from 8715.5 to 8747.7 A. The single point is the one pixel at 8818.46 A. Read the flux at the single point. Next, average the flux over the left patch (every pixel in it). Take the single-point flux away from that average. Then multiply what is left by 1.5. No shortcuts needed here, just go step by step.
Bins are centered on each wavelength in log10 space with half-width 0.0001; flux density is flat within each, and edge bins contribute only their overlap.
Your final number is -1.5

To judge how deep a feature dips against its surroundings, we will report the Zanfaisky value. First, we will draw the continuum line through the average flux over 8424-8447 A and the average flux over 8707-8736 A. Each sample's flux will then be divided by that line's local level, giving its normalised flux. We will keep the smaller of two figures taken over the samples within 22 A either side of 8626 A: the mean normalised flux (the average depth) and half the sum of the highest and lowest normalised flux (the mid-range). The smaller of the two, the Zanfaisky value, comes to 0.95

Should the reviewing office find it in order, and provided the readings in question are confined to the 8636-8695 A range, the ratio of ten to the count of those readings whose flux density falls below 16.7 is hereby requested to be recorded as 1.0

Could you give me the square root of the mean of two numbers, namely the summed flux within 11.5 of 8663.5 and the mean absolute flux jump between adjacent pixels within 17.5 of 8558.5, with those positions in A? 6.8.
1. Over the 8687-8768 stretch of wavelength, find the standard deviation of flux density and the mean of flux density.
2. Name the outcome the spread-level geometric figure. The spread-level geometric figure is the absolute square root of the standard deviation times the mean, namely 3.6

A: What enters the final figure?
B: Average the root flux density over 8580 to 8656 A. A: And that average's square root 2.008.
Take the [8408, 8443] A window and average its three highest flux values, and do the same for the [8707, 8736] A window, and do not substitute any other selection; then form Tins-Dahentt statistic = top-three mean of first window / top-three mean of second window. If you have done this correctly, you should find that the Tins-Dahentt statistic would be 1.01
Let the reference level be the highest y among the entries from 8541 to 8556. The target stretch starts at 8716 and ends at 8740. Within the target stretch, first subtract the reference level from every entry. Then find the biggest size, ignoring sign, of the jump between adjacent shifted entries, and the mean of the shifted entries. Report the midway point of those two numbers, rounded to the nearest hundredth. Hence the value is -0.32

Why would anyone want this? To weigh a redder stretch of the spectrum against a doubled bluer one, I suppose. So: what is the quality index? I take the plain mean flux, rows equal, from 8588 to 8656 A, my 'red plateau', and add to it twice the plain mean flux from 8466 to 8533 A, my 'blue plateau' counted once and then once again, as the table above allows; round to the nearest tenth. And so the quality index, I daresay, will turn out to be 48.5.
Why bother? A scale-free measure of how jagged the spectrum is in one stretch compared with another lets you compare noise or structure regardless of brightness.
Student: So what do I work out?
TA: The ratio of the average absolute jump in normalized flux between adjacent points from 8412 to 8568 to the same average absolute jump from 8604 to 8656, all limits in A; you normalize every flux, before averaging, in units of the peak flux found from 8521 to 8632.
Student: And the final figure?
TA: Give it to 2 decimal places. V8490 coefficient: 1.14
